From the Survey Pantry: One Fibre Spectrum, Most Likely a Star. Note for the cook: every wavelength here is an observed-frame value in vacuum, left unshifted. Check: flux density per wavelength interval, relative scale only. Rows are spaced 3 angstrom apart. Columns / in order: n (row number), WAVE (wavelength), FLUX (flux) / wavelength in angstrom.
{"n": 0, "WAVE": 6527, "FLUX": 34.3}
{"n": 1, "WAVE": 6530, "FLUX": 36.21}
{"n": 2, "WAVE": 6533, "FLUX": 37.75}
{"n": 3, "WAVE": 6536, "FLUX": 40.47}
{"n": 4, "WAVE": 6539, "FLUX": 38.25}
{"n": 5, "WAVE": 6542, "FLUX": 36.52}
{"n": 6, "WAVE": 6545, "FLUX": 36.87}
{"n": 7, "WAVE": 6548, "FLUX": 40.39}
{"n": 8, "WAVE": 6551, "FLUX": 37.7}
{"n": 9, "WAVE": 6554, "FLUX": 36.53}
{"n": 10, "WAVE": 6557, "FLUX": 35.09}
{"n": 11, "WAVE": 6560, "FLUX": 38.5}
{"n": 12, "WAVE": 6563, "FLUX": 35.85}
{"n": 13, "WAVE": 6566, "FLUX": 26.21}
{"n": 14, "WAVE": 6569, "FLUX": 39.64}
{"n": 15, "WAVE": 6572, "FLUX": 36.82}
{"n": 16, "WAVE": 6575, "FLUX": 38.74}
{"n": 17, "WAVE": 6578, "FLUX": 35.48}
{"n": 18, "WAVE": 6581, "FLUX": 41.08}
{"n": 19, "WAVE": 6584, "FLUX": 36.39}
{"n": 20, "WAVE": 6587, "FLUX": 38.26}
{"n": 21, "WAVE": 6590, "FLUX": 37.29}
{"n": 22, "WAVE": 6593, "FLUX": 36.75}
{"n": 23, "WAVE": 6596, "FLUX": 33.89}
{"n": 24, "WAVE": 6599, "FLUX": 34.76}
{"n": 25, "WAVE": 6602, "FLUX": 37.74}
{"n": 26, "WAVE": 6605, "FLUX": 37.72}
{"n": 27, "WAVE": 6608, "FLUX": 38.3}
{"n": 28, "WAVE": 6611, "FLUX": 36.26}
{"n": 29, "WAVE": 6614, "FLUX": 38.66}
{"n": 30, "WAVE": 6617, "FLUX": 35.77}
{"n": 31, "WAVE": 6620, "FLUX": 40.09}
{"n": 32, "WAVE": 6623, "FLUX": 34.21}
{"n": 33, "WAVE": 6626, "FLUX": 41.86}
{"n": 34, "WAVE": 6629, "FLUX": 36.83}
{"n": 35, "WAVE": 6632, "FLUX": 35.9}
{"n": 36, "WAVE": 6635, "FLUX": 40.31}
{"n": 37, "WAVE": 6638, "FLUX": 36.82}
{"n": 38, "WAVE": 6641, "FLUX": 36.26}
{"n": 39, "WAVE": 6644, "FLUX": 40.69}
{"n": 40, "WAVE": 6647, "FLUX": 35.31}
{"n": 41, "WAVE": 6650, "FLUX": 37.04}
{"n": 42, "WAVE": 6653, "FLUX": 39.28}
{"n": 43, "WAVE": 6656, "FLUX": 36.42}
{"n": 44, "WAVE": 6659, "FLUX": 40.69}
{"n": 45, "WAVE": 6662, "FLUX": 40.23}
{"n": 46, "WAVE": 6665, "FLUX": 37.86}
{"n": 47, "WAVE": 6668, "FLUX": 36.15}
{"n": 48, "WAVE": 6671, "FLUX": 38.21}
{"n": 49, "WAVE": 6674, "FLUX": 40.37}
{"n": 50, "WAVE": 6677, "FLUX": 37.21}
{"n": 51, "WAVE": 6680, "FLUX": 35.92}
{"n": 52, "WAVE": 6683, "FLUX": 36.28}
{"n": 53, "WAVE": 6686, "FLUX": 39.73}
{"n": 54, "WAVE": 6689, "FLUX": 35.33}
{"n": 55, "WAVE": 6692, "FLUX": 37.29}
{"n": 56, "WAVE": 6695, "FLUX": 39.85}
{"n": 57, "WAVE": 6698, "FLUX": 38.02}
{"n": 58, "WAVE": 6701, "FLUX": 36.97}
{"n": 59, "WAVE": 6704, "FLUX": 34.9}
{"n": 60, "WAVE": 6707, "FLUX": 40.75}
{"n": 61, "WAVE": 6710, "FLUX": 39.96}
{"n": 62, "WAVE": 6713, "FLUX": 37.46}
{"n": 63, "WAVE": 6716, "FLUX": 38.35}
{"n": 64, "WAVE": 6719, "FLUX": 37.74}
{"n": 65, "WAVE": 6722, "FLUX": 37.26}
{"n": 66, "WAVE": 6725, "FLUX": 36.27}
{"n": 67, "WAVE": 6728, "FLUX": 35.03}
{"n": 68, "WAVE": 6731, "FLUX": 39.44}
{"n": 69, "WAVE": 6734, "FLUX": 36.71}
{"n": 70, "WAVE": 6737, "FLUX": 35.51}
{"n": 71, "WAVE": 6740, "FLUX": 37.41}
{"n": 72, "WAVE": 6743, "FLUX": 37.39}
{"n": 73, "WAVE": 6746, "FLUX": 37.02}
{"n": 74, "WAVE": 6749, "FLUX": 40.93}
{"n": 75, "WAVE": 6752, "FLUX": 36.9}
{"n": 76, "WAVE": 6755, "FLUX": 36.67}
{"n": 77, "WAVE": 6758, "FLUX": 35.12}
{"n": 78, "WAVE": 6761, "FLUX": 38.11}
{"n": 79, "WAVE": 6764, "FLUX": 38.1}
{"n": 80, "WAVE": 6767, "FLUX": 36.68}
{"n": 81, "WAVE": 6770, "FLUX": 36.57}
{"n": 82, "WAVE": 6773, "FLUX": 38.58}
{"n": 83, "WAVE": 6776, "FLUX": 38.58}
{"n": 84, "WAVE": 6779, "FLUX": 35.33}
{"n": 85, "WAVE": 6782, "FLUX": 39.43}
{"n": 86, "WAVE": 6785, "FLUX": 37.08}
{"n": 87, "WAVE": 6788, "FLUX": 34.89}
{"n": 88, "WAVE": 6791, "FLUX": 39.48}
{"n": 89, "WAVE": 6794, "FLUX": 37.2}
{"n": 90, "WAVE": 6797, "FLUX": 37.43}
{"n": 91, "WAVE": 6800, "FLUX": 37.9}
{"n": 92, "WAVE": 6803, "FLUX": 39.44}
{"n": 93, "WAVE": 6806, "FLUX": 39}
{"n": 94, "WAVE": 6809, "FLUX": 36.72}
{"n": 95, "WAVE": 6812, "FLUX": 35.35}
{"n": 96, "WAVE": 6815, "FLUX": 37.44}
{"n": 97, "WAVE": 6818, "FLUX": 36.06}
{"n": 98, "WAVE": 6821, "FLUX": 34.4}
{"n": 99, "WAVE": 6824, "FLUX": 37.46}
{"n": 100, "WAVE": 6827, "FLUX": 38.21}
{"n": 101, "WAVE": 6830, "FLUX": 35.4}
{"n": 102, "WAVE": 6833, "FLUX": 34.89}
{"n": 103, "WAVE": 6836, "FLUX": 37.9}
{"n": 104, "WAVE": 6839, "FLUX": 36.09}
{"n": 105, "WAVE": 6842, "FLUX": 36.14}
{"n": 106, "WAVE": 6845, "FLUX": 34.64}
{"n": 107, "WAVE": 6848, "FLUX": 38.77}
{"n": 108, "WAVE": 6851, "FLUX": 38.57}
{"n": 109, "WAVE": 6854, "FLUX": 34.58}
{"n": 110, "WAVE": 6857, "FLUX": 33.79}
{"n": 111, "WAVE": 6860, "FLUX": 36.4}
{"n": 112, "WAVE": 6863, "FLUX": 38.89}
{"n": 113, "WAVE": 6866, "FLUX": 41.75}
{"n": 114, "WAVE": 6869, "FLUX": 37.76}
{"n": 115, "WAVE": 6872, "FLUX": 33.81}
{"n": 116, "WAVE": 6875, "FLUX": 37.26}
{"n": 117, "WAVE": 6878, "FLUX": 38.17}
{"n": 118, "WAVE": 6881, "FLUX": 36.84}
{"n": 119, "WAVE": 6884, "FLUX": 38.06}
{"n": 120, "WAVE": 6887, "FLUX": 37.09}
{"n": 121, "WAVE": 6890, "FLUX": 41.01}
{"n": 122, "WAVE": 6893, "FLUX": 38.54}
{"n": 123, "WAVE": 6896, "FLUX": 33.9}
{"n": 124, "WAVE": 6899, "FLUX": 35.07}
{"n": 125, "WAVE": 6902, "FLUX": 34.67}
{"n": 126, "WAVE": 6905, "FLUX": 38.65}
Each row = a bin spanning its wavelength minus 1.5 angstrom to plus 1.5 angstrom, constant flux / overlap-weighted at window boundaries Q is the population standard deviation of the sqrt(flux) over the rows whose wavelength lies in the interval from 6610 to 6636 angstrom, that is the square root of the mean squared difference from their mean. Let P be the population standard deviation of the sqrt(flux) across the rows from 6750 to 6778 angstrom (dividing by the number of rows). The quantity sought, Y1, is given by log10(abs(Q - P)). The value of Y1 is -1.0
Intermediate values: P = 0.090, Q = 0.20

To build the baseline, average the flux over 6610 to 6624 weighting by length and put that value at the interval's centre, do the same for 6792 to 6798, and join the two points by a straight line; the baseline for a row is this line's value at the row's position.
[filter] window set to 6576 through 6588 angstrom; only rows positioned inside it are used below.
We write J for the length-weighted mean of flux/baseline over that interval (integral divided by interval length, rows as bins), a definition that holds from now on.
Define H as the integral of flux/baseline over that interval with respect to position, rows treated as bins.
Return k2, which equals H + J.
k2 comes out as 13.3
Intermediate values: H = 12.2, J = 1.02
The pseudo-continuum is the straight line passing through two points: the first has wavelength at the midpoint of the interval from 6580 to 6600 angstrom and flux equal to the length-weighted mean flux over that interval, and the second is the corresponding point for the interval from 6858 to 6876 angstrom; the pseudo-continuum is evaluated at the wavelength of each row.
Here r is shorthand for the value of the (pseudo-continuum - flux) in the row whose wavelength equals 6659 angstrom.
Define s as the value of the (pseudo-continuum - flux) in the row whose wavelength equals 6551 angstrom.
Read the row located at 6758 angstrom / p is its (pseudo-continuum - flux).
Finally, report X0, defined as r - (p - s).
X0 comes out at -7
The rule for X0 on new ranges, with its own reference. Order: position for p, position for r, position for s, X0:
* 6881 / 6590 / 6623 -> 2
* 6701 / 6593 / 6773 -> -1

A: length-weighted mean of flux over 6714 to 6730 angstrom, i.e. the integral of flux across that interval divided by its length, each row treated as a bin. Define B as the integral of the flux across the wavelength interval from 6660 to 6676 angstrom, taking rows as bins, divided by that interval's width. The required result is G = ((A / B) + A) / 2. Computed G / 19.0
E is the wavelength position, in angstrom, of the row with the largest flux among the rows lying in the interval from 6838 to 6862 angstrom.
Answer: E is 6848 angstrom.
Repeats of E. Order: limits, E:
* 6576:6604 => 6581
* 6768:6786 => 6782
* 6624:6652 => 6626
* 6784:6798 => 6791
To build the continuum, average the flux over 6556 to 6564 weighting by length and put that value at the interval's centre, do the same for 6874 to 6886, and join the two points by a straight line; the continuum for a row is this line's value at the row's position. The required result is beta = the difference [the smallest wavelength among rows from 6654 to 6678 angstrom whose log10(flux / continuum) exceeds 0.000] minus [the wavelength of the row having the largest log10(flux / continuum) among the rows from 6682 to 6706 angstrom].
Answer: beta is -36 angstrom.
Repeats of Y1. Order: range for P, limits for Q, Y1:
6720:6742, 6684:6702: -1.7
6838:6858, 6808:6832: -1.3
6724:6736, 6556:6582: -0.7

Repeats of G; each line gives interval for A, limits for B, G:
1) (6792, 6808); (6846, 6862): 19.6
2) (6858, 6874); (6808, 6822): 19.3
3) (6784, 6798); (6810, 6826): 19.1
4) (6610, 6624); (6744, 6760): 19.1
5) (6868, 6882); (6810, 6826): 18.9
